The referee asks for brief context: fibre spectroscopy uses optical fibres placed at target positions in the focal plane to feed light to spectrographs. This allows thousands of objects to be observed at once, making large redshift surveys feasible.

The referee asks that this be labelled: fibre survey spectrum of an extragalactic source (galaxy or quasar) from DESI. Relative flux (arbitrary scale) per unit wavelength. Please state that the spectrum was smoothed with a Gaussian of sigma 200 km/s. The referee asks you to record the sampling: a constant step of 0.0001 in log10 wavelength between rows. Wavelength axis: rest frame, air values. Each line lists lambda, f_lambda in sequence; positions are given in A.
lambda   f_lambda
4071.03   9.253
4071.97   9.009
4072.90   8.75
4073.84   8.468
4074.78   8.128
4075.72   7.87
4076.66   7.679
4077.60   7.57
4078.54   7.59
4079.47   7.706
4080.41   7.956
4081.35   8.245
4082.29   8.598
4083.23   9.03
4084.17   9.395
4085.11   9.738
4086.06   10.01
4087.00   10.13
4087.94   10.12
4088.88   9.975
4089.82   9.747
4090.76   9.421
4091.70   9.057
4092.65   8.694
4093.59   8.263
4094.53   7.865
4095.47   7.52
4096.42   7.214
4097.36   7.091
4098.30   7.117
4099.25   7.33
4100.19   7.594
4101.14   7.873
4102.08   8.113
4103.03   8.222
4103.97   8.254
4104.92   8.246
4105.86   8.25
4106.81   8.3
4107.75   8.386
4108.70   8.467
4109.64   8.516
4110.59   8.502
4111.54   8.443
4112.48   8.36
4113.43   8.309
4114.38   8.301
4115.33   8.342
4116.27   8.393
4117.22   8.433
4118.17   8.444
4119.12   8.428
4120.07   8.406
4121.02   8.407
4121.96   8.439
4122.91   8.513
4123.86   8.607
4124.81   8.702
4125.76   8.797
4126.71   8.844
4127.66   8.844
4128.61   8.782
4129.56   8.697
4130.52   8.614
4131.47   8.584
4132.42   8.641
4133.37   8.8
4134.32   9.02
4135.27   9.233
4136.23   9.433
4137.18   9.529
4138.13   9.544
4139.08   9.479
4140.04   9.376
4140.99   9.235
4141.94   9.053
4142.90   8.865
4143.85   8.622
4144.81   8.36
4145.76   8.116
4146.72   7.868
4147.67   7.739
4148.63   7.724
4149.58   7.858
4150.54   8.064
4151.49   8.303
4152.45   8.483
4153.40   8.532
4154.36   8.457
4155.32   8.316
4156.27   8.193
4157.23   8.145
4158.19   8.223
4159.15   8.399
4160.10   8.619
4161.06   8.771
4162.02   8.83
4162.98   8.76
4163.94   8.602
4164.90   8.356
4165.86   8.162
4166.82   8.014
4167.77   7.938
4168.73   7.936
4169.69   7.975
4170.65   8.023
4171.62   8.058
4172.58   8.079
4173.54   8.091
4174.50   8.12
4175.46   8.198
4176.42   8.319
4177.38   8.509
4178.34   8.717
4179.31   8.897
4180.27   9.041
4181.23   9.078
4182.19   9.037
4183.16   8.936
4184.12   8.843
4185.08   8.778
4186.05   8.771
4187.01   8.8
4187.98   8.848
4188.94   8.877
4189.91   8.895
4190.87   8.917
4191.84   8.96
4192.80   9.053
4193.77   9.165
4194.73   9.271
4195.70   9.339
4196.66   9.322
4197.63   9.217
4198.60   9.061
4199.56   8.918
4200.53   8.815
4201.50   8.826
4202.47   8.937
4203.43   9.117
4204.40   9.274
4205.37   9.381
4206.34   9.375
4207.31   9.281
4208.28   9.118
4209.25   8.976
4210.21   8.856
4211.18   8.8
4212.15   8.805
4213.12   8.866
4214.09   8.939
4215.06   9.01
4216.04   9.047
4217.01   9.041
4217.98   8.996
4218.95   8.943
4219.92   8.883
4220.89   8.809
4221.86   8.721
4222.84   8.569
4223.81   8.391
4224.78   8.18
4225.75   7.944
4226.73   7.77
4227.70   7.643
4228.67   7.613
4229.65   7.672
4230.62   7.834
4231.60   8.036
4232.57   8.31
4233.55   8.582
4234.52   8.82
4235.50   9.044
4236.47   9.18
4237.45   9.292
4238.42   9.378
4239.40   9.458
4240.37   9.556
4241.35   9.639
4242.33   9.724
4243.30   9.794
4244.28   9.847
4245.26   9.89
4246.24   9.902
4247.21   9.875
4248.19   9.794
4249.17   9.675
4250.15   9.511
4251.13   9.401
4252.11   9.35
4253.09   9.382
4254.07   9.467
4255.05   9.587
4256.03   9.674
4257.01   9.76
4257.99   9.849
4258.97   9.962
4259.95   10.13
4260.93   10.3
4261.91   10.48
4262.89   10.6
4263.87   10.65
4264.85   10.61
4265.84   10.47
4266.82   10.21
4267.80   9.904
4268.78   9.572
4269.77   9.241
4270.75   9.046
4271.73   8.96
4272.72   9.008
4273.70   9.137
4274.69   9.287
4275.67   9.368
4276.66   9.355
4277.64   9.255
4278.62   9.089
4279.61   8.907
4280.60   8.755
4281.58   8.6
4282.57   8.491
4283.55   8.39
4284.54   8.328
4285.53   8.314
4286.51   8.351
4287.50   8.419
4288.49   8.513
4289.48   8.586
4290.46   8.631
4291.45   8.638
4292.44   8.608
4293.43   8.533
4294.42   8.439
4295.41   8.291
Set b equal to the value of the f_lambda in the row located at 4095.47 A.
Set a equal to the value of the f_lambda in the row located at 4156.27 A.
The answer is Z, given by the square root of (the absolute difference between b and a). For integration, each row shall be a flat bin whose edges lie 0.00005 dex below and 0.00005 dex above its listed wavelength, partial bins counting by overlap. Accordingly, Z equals 0.8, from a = 8.193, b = 7.52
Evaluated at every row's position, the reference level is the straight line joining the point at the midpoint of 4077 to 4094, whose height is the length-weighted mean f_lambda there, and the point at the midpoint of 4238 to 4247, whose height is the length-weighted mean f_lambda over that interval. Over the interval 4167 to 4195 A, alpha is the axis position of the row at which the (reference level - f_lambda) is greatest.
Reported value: 4168.73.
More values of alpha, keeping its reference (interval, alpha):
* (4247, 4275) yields 4271.73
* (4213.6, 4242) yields 4228.67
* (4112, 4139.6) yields 4114.38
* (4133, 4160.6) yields 4148.63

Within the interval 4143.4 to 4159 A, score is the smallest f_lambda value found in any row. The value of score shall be 7.724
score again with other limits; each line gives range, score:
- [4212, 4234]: 7.613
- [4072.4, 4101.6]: 7.091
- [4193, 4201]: 8.815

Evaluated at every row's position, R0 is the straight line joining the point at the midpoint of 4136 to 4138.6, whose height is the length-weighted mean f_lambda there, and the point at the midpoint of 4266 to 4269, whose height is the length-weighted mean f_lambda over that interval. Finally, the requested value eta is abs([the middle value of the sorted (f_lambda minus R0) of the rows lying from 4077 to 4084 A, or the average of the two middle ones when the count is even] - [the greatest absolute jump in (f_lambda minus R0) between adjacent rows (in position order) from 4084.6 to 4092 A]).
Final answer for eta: 1.7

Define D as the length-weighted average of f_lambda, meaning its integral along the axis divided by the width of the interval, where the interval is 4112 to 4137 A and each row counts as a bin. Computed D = 8.64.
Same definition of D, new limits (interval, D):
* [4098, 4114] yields 8.14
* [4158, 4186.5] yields 8.47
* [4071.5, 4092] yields 8.83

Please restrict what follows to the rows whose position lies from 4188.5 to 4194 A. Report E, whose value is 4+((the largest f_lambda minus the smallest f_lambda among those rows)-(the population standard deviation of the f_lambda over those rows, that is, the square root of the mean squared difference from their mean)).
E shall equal 4.19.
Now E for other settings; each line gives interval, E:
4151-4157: 4.22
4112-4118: 4.09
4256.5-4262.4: 4.47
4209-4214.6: 4.11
